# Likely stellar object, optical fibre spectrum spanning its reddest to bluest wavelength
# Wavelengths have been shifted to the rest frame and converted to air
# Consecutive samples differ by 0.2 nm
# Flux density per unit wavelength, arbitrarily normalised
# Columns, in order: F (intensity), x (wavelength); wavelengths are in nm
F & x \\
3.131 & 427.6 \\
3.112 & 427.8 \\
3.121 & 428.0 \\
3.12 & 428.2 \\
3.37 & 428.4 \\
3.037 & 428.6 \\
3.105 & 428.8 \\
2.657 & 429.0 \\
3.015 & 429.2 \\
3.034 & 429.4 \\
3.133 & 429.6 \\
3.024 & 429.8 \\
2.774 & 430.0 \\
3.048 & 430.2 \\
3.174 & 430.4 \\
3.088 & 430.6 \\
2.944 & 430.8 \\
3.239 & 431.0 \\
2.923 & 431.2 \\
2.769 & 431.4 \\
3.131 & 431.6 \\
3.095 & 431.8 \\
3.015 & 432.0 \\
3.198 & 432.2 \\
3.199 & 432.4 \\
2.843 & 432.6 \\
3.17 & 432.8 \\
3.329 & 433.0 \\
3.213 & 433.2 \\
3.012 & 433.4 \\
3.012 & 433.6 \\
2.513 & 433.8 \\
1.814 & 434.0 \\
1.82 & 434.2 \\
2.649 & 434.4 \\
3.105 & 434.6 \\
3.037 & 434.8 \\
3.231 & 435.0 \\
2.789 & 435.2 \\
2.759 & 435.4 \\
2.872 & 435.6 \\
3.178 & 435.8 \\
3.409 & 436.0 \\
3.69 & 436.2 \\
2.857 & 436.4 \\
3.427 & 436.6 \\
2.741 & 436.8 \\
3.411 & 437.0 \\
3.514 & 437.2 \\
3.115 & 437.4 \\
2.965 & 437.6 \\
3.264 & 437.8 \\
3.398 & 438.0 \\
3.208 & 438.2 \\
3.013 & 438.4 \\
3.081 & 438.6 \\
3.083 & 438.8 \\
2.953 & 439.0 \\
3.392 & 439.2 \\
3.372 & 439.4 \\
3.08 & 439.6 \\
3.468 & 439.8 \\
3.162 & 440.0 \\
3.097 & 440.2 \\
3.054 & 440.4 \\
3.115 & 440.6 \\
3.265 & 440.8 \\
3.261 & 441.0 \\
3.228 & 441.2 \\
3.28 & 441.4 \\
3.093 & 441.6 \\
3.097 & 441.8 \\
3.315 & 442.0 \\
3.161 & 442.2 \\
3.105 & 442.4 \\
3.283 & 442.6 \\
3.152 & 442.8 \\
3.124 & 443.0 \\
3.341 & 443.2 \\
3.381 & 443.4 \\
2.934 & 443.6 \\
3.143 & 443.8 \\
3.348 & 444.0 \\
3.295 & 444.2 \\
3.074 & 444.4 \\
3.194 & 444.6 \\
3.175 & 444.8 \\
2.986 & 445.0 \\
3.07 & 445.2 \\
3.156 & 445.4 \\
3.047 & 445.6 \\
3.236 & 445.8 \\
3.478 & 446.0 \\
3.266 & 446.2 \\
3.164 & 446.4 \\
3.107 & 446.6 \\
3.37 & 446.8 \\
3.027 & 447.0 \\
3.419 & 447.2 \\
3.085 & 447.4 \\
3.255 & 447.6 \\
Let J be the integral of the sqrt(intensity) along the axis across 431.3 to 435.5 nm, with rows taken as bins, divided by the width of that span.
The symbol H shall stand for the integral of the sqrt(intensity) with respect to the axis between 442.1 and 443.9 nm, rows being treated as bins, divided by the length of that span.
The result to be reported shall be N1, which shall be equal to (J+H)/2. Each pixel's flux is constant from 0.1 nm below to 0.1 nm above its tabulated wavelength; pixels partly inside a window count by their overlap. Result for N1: 1.739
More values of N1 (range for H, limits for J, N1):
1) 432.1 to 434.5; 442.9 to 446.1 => 1.727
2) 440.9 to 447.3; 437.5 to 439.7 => 1.783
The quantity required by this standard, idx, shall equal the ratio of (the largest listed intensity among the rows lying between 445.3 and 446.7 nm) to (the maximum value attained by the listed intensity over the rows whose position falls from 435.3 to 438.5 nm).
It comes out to 0.94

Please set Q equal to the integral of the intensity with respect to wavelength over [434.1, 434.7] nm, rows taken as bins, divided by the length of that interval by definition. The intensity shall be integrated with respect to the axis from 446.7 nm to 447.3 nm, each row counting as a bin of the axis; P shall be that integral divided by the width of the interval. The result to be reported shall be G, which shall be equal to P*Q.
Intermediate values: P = 3.27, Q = 2.52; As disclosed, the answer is 8.3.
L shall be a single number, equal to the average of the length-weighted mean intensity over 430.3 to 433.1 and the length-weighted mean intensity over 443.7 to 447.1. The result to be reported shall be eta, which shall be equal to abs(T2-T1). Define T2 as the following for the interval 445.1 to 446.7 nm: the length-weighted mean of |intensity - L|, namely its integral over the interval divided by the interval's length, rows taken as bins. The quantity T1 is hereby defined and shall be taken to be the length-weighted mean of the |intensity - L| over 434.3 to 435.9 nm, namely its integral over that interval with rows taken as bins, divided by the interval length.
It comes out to 0.11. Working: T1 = 0.22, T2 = 0.101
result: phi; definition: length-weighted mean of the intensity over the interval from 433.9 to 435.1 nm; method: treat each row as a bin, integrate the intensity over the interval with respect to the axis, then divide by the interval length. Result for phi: 2.61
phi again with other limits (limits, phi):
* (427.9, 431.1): 3.06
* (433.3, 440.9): 3.05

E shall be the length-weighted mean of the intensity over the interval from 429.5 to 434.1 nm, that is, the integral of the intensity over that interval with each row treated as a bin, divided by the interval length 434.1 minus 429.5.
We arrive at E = 2.99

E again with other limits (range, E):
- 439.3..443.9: 3.20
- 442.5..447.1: 3.19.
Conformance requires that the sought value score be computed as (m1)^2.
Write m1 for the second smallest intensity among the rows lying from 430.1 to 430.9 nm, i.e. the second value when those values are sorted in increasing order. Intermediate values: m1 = 3.048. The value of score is 9.29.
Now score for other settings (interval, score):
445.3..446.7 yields 9.65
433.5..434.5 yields 3.31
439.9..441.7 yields 9.57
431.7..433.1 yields 9.09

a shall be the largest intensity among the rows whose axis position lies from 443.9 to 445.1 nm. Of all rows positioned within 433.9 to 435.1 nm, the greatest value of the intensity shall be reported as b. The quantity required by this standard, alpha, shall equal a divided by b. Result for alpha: 1.04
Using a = 3.348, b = 3.231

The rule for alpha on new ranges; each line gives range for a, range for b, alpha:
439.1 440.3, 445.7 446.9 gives 1.00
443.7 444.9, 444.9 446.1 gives 0.96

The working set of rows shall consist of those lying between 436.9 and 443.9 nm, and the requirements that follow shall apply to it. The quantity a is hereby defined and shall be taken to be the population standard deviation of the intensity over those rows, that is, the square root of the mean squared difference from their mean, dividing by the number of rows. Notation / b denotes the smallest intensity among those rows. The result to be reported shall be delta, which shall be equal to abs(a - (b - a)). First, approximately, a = 0.15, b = 2.934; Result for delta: 2.64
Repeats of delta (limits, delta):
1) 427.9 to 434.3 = 1.12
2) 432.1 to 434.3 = 0.77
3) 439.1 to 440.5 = 2.73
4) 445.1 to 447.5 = 2.74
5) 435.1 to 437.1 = 2.08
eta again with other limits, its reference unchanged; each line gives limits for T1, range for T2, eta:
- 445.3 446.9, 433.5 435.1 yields 0.39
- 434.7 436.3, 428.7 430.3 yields 0.10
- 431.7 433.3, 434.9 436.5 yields 0.17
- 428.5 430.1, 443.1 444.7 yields 0.01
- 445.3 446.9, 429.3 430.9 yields 0.01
